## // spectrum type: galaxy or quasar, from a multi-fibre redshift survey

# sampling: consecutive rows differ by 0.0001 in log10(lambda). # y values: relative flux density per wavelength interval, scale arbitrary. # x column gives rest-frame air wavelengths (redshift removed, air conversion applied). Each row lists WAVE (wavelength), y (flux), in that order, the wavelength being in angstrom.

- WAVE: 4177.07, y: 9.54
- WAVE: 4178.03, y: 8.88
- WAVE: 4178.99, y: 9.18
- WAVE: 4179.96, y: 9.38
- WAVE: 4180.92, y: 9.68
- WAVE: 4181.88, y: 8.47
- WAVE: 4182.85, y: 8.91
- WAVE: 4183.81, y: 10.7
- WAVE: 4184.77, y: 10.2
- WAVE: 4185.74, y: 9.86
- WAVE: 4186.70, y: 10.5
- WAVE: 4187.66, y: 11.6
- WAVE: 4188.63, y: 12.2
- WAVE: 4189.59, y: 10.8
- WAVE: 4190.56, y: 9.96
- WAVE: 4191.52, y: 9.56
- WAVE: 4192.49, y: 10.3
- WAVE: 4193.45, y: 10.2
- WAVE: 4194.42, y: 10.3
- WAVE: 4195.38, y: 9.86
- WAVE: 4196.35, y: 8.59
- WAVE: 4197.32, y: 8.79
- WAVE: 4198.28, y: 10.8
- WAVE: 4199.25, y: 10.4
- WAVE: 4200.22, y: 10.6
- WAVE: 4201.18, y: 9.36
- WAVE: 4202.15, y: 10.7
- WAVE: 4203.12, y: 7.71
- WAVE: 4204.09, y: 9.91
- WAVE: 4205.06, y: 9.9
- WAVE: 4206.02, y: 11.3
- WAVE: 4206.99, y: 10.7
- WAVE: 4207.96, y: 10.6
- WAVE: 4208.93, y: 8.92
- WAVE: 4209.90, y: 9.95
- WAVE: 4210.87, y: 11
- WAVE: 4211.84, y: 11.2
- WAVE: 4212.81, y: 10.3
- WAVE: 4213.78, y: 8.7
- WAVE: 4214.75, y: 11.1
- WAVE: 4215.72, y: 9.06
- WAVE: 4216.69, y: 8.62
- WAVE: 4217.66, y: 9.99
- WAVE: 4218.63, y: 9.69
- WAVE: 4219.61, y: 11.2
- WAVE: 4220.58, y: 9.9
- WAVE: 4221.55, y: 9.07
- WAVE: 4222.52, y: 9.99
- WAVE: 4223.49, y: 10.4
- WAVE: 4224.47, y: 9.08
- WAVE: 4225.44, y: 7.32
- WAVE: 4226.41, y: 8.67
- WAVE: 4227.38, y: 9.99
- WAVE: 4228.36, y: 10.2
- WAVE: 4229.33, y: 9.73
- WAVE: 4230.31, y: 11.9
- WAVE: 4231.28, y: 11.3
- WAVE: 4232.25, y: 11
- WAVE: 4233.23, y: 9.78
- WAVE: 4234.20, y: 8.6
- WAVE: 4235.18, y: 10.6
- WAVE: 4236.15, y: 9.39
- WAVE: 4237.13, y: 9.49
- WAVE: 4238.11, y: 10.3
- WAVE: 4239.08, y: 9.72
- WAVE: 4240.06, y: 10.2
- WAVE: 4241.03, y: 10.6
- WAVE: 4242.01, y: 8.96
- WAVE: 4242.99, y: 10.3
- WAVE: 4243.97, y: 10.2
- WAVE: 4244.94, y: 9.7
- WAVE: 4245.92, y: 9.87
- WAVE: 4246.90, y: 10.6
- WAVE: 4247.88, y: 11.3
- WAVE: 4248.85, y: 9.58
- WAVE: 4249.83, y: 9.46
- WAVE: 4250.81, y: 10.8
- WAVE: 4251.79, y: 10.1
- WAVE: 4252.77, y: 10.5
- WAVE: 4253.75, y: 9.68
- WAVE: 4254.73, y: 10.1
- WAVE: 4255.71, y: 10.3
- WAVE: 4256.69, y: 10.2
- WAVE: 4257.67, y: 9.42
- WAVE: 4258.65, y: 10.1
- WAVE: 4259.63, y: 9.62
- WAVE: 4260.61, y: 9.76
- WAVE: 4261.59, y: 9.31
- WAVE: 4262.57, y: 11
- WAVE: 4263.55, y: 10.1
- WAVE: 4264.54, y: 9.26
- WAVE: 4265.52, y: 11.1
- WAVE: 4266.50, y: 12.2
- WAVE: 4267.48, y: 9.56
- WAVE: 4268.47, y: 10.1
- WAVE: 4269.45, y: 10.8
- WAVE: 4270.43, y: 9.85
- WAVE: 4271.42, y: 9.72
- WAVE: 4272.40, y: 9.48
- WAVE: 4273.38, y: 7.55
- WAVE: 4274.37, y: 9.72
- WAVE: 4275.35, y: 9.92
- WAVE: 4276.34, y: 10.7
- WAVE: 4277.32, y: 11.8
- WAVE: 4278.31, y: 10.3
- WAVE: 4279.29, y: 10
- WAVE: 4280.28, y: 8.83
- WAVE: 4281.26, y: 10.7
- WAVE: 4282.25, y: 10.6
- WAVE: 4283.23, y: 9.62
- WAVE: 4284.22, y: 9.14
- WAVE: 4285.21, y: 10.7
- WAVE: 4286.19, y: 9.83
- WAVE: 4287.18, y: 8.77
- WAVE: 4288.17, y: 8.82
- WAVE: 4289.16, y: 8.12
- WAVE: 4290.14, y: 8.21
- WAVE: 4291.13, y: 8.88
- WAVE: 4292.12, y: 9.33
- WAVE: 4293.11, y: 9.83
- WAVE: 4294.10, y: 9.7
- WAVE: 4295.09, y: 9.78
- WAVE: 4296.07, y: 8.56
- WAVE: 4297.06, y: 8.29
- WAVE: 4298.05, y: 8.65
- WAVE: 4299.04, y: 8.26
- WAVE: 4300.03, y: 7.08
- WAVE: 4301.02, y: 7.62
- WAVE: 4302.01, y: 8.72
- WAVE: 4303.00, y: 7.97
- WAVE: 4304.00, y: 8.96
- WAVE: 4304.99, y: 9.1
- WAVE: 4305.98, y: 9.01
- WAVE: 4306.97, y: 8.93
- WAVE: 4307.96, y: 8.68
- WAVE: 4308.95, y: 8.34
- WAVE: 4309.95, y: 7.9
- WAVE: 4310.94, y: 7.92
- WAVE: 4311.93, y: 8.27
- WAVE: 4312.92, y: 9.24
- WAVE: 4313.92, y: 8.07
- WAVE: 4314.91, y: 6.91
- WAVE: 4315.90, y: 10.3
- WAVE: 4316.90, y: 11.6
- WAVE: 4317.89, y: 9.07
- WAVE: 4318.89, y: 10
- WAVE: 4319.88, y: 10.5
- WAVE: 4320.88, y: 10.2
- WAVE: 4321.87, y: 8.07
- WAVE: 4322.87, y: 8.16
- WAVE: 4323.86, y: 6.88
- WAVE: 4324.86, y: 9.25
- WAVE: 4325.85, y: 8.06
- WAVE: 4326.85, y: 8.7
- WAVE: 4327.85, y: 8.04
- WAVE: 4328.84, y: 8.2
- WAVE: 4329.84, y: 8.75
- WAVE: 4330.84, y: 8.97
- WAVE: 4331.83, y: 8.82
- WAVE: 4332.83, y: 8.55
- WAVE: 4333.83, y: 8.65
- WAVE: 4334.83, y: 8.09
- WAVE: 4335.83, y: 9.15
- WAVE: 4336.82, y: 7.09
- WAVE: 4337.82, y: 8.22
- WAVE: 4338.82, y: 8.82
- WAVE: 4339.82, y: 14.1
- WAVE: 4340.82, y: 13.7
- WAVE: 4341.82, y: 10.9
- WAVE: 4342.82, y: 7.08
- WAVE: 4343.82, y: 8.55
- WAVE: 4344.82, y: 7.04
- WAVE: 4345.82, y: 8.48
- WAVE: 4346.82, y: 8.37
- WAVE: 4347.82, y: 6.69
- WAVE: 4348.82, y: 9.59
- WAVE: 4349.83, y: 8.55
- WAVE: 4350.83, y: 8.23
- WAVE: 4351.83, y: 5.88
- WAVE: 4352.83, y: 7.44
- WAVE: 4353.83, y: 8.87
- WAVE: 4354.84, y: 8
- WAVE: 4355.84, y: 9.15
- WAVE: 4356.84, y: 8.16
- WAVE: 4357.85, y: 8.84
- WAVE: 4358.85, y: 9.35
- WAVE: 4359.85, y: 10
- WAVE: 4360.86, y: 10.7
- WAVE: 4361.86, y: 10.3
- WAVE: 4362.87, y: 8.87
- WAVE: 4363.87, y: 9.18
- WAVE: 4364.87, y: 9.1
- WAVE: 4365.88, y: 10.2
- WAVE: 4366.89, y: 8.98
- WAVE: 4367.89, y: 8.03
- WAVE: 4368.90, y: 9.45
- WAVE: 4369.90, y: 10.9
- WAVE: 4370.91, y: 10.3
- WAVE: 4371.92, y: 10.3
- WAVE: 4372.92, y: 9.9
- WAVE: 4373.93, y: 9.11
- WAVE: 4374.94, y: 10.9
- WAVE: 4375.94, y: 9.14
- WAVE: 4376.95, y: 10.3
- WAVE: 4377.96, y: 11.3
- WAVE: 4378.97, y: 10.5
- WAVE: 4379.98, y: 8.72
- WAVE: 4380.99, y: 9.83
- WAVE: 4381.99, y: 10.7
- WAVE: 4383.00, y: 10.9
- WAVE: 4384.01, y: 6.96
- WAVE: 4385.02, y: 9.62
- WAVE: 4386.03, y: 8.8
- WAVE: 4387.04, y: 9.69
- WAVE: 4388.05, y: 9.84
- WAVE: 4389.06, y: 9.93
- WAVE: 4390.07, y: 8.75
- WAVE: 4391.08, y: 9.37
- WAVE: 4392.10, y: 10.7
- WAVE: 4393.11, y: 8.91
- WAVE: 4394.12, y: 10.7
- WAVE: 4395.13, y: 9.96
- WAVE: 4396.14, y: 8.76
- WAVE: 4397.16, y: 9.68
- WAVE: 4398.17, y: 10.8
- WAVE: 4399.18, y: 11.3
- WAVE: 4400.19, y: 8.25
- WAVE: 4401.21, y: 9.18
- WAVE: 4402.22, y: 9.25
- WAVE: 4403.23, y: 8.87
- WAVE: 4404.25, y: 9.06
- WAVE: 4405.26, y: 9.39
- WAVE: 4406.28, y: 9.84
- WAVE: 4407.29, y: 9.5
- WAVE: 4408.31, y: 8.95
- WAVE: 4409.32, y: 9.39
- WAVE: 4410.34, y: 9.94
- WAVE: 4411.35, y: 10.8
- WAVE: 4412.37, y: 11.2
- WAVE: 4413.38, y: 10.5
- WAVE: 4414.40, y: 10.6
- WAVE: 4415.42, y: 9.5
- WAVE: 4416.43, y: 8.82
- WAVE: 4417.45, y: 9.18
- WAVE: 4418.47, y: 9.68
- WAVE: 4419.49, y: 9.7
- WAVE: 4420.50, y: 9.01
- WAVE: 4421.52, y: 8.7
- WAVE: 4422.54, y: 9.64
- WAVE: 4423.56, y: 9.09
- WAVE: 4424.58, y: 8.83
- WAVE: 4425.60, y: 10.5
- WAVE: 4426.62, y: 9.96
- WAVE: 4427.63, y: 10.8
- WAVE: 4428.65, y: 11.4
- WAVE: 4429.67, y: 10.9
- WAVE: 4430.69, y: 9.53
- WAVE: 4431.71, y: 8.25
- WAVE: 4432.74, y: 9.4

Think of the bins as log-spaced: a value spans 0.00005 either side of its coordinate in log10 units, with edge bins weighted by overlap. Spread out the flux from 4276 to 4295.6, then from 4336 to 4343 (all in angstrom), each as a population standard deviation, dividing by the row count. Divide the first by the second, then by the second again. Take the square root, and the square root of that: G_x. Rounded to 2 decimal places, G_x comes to 0.59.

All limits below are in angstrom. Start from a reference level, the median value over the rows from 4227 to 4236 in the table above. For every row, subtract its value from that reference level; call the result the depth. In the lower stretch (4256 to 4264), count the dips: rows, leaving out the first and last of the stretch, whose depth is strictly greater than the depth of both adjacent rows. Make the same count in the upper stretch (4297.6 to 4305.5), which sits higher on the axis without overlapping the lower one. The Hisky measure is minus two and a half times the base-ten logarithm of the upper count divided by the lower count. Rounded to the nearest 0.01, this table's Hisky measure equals 0.44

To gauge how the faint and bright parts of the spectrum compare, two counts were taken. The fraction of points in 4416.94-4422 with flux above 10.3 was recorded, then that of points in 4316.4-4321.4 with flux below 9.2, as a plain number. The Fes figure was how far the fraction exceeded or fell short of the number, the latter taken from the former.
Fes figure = -1.0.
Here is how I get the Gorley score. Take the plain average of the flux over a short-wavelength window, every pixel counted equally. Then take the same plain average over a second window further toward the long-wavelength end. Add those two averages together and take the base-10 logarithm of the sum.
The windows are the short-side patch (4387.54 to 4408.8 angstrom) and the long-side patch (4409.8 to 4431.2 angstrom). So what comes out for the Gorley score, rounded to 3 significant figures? 1.29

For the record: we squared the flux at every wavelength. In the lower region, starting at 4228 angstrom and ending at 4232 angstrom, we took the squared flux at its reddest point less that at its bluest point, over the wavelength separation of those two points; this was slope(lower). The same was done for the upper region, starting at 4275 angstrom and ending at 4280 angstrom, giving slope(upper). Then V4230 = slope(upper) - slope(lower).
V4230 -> -8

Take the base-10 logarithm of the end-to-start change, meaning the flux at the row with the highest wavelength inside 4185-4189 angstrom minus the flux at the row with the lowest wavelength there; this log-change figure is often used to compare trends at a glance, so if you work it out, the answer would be 0.4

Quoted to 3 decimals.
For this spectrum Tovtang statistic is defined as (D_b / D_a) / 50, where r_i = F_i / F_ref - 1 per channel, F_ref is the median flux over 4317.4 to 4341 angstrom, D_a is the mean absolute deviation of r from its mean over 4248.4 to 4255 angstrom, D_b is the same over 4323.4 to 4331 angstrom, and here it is 0.029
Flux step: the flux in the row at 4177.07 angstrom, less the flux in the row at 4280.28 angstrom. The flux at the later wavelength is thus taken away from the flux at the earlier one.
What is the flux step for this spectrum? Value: 0.7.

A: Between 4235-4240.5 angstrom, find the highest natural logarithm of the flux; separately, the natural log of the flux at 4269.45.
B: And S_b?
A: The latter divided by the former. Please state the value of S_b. 1.01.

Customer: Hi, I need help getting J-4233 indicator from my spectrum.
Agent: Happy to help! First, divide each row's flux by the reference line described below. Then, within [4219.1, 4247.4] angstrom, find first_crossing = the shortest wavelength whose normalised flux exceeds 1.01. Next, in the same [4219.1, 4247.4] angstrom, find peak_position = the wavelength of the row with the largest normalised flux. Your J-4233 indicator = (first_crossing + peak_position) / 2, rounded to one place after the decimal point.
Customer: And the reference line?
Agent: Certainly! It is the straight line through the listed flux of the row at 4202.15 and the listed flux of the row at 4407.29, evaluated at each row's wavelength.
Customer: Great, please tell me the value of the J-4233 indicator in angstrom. 4225.0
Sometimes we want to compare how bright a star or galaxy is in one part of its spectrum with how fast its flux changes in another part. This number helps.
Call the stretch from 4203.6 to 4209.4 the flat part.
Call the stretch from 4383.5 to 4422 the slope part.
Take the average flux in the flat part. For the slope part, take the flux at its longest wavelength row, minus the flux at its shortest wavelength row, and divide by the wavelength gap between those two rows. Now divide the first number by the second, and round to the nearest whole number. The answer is 220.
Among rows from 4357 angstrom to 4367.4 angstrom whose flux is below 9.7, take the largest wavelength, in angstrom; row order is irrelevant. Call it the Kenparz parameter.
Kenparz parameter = 4366.89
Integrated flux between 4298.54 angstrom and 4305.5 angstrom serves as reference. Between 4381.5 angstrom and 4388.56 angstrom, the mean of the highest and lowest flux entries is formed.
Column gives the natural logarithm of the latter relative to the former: -1.86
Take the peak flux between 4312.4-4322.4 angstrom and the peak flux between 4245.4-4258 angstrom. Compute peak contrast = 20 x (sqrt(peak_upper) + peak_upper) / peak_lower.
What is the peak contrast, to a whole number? 27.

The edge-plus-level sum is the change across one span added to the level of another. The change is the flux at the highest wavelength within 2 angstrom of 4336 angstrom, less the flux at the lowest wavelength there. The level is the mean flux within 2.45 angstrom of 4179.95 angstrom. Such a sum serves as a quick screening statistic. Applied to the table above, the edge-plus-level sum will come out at 9.2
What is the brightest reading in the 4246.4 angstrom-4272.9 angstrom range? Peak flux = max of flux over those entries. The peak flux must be 12.2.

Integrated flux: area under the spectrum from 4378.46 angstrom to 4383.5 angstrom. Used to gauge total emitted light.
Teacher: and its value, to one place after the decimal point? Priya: 51.1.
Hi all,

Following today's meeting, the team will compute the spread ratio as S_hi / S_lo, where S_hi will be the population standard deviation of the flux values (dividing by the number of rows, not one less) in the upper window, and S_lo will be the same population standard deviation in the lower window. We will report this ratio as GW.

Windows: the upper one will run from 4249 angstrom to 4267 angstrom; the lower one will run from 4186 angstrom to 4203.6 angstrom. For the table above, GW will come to 0.71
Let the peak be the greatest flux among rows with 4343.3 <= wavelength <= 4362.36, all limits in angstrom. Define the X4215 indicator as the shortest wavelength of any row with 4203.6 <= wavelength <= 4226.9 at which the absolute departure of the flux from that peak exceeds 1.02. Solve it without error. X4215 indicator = 4208.93 angstrom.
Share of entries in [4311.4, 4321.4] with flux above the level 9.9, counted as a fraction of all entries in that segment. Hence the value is 0.50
